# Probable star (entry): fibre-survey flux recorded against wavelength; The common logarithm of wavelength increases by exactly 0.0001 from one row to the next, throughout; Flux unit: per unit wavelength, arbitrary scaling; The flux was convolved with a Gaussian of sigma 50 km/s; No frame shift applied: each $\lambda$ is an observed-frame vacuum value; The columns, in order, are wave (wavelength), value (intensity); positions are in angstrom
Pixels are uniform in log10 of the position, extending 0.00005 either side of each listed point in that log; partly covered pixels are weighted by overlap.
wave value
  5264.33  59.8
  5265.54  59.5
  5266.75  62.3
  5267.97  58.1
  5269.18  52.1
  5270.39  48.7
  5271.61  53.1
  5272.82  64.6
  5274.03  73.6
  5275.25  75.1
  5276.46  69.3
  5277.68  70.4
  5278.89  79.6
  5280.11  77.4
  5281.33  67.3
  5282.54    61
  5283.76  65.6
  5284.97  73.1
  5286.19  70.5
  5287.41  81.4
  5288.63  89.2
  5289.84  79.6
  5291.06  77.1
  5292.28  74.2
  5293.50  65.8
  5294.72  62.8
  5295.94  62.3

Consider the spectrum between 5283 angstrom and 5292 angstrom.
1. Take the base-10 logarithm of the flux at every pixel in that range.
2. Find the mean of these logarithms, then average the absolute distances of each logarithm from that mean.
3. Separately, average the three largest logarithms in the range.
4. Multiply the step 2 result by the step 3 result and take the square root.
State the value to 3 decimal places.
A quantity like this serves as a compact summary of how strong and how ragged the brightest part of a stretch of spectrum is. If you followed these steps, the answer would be 0.255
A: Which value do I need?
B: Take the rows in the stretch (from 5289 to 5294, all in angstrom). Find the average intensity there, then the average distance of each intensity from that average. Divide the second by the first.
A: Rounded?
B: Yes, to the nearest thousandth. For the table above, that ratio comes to 0.056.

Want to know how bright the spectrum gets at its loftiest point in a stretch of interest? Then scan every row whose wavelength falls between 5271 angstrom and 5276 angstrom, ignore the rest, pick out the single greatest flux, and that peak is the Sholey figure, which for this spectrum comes 75.1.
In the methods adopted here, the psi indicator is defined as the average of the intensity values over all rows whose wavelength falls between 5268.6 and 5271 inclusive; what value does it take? 50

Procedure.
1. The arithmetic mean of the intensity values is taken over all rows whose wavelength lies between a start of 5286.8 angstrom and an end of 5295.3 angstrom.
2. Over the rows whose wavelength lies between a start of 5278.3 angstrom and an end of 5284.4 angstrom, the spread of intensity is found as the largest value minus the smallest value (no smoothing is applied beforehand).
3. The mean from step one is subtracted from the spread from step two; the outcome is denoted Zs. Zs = -57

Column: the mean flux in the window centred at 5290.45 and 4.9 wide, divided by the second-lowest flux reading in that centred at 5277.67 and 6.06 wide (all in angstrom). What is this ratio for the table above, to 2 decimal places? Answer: 1.14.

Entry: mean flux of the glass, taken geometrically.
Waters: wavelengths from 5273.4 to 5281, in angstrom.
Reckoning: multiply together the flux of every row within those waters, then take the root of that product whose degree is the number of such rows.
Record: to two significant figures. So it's 74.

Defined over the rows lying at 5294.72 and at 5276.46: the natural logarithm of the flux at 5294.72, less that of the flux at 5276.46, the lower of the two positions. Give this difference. -0.10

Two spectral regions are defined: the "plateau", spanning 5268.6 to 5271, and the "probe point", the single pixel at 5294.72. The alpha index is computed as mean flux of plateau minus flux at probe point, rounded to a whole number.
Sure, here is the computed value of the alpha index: -12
